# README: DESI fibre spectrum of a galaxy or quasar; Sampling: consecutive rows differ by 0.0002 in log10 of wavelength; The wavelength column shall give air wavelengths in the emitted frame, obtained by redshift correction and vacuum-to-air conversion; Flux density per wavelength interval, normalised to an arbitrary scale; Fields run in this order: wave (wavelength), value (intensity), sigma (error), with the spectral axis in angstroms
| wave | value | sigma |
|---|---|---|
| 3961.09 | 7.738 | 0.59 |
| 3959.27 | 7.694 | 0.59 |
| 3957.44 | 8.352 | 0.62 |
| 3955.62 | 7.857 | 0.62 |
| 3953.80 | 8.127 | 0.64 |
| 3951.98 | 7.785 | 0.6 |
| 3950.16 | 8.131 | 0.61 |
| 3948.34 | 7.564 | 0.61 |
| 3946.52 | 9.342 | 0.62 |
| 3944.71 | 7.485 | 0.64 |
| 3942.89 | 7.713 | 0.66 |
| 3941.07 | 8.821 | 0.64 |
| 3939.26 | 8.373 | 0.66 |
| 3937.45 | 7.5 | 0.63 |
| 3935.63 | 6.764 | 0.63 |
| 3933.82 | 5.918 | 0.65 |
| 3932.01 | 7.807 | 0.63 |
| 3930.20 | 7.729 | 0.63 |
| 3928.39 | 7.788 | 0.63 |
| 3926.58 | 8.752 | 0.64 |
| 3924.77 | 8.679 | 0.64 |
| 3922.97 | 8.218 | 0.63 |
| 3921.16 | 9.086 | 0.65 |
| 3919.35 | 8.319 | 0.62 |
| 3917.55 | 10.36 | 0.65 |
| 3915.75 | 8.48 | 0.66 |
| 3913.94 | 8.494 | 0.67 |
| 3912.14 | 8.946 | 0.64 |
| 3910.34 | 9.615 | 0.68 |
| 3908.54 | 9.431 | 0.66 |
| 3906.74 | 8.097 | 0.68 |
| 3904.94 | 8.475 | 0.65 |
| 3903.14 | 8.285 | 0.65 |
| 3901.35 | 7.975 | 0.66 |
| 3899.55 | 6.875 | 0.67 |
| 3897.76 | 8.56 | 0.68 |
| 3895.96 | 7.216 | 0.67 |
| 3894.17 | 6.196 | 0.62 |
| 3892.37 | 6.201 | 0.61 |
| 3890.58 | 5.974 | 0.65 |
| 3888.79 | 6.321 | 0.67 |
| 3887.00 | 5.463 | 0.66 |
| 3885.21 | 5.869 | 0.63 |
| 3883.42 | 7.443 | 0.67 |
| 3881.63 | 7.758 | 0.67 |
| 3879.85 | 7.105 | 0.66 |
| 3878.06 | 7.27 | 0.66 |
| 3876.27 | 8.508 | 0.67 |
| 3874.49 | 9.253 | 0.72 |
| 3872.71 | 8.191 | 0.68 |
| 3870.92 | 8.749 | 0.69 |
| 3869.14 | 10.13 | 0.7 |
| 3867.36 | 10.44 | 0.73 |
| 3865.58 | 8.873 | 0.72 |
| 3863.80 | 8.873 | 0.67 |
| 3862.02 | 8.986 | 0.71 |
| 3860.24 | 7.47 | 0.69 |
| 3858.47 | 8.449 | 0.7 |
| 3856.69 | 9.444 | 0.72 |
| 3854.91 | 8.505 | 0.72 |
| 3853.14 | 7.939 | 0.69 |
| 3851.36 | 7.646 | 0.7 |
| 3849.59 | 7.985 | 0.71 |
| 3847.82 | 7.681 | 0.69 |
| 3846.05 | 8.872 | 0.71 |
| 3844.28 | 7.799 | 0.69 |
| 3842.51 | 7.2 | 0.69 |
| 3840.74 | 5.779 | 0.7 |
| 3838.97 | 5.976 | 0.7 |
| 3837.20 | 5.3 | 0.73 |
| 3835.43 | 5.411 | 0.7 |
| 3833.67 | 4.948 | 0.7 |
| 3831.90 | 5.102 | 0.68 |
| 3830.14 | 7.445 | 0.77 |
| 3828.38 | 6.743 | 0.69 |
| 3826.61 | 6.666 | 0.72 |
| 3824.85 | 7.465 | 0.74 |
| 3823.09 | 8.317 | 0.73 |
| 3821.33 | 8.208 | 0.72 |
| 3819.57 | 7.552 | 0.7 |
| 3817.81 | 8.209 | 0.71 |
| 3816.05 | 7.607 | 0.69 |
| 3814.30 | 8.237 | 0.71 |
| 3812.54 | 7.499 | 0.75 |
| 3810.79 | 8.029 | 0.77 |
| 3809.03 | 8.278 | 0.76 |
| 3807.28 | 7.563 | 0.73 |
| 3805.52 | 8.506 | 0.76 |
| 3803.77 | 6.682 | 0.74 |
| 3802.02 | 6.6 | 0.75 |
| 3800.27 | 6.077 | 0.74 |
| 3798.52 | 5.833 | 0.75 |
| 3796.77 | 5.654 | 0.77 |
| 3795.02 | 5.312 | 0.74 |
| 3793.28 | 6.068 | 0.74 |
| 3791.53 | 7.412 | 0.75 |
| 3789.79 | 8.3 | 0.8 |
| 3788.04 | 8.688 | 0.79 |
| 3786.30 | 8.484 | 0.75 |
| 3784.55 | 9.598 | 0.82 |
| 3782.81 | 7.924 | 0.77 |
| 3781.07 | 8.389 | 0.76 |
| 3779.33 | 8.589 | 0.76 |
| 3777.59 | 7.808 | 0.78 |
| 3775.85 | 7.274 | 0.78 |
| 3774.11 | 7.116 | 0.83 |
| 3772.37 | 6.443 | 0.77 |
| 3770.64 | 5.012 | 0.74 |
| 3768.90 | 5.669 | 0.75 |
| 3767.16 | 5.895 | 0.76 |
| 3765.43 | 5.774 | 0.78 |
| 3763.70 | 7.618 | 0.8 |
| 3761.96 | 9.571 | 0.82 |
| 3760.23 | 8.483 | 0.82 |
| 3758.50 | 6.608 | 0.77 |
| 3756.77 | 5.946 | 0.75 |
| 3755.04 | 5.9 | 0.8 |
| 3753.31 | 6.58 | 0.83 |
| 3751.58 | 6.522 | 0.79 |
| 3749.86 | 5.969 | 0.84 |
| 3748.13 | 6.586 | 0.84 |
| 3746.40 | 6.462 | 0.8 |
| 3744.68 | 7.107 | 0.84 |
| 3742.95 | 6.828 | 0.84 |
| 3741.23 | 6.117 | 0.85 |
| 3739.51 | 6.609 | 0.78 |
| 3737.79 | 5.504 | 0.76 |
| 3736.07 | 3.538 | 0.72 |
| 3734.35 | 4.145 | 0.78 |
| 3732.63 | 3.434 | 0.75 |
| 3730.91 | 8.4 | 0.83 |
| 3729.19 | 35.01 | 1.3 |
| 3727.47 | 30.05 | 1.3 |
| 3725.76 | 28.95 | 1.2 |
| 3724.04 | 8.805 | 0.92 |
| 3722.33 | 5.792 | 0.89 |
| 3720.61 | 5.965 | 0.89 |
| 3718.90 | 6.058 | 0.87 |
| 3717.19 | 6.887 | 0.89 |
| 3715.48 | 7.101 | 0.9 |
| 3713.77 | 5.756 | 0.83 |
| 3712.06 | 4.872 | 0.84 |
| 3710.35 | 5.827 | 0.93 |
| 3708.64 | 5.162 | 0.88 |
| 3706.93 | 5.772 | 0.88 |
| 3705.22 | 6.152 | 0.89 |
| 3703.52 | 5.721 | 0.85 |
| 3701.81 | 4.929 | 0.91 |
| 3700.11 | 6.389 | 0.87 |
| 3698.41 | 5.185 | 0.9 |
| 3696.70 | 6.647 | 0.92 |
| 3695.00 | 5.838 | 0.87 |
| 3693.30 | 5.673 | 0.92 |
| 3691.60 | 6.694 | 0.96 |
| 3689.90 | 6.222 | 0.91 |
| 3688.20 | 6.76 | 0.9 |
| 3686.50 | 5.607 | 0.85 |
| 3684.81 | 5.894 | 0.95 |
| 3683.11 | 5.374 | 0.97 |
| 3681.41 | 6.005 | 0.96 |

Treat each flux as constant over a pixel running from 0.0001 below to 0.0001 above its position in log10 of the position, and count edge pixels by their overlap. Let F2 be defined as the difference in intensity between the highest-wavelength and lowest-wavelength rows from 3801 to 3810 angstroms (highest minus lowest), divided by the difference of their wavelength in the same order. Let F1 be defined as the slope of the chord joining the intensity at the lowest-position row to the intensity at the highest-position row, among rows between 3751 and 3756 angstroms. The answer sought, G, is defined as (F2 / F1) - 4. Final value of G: -5.3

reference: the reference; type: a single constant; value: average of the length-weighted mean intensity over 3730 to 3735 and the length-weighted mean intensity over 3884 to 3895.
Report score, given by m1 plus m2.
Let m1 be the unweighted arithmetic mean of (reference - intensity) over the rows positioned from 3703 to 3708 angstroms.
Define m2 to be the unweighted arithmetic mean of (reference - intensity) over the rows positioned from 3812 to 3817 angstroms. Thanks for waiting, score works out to -2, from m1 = 0.0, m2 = -1.9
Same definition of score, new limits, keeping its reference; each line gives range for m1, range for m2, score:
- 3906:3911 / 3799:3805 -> -4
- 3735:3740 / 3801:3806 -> -1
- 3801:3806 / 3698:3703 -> -1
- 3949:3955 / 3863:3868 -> -6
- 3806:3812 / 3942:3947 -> -4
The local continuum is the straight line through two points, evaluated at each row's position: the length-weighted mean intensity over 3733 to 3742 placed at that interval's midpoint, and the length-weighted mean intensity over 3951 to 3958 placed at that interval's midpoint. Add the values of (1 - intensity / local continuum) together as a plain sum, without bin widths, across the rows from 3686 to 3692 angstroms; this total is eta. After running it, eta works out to -1.7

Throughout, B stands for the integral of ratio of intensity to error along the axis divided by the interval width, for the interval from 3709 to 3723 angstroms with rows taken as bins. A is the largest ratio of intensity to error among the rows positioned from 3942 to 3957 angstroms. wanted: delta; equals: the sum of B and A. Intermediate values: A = 15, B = 6.8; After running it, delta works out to 21.9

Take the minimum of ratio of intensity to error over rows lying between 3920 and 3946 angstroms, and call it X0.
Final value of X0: 9.1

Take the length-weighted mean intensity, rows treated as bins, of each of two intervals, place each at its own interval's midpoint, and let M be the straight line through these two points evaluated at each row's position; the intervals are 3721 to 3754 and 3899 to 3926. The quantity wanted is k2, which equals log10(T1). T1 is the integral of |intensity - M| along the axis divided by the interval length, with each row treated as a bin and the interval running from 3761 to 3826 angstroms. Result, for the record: 0.35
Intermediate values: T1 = 2.23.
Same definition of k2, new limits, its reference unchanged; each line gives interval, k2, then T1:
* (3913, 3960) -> -0.19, 0.64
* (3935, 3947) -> -0.11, 0.78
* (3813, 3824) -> 0.15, 1.41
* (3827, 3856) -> 0.37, 2.32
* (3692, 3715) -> 0.66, 4.62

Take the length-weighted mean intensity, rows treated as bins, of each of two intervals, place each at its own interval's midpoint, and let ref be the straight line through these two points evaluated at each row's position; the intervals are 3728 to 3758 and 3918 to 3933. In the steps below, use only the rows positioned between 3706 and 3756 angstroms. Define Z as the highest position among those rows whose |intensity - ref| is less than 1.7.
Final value 3753.31 angstroms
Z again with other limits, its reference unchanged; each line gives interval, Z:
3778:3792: 3791.53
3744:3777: 3775.85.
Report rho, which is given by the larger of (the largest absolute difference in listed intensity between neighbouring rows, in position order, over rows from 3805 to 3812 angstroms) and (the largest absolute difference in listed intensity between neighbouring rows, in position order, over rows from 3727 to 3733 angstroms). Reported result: 26.6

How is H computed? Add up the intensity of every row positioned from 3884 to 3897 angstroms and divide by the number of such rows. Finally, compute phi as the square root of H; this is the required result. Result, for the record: 2.49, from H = 6.2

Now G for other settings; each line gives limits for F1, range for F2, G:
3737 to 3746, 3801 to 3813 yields -3.6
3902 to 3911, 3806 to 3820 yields -4.0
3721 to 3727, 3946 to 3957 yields -4.0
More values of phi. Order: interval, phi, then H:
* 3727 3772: 2.88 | 8.3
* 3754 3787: 2.70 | 7.3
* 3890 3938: 2.83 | 8.0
